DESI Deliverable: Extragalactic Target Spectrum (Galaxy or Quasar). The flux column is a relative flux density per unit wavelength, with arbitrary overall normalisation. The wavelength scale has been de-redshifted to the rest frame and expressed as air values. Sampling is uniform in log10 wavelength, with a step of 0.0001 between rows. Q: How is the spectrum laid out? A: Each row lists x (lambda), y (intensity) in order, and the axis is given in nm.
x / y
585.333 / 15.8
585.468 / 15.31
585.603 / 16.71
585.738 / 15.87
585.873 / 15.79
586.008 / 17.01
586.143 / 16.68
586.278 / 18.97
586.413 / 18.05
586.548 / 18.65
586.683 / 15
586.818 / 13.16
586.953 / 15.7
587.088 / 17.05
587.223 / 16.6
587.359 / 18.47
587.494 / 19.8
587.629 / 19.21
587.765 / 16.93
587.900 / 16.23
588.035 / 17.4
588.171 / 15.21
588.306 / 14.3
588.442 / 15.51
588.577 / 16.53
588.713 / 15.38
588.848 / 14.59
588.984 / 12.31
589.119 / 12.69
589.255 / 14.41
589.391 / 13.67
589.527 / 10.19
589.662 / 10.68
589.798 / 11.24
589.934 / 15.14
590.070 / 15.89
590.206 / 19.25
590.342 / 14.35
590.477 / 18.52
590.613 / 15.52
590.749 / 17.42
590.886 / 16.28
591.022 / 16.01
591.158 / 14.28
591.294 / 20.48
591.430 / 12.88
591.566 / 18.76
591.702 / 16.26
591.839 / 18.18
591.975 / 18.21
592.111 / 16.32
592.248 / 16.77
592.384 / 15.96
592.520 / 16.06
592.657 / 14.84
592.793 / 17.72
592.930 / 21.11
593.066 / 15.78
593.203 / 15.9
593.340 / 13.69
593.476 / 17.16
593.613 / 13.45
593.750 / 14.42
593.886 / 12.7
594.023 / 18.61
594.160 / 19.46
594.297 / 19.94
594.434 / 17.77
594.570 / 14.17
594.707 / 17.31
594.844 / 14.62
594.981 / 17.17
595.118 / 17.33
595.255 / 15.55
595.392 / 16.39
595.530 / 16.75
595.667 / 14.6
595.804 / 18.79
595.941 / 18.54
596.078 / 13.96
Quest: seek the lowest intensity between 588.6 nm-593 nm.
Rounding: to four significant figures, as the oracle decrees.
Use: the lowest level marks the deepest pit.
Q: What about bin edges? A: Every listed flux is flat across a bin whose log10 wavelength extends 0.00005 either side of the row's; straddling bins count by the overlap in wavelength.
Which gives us 10.19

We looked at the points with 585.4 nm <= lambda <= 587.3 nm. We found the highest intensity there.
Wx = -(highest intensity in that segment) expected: -19.0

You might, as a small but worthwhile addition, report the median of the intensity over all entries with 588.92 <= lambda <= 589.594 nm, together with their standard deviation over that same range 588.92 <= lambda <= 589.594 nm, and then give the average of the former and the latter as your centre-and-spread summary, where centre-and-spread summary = 7.1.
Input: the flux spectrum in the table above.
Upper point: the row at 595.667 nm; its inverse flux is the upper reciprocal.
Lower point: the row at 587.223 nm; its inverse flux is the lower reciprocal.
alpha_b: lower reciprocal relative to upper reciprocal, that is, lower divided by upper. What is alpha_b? 0.88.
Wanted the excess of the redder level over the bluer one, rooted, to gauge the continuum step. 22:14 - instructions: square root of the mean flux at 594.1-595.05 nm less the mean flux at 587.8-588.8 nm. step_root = 1.2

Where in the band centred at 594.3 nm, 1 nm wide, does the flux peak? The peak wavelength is 594.297 nm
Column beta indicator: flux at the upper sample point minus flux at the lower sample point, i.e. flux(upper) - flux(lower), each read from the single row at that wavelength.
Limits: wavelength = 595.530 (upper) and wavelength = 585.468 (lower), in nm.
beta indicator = 1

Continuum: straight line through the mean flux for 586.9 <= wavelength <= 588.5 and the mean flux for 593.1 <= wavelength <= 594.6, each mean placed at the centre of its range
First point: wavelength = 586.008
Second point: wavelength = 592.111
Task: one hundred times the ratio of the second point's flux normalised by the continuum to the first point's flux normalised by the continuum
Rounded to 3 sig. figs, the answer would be 100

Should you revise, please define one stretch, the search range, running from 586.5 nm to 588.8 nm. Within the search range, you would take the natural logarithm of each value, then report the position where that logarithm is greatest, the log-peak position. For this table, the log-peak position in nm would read 587.494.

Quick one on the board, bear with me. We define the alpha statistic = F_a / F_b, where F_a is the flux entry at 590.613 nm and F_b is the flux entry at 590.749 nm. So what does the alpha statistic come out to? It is 0.9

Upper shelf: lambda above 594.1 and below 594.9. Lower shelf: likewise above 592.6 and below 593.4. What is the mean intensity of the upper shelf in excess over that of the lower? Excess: 0.7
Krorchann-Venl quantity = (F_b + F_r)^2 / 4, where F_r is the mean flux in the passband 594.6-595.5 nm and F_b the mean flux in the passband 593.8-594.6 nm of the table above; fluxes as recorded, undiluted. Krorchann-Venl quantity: 281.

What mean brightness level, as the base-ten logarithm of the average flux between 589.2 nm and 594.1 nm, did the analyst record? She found 1.198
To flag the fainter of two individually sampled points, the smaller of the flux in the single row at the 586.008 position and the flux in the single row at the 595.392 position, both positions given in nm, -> 16.4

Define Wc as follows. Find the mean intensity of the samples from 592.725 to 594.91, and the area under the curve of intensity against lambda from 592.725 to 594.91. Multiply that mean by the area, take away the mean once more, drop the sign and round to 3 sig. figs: 578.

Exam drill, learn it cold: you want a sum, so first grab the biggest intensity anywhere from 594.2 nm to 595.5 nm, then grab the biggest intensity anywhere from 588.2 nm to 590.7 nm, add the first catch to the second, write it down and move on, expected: 39.2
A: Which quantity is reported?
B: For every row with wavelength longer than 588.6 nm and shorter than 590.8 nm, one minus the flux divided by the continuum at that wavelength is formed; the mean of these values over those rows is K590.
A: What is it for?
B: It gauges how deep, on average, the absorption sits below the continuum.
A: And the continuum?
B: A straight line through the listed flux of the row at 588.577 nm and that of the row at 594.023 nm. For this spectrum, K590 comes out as 0.15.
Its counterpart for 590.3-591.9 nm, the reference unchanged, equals 0.05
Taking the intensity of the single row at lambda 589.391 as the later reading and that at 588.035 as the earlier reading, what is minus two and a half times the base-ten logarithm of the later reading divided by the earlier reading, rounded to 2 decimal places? 0.26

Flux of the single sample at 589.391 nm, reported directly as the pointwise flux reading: 13.67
